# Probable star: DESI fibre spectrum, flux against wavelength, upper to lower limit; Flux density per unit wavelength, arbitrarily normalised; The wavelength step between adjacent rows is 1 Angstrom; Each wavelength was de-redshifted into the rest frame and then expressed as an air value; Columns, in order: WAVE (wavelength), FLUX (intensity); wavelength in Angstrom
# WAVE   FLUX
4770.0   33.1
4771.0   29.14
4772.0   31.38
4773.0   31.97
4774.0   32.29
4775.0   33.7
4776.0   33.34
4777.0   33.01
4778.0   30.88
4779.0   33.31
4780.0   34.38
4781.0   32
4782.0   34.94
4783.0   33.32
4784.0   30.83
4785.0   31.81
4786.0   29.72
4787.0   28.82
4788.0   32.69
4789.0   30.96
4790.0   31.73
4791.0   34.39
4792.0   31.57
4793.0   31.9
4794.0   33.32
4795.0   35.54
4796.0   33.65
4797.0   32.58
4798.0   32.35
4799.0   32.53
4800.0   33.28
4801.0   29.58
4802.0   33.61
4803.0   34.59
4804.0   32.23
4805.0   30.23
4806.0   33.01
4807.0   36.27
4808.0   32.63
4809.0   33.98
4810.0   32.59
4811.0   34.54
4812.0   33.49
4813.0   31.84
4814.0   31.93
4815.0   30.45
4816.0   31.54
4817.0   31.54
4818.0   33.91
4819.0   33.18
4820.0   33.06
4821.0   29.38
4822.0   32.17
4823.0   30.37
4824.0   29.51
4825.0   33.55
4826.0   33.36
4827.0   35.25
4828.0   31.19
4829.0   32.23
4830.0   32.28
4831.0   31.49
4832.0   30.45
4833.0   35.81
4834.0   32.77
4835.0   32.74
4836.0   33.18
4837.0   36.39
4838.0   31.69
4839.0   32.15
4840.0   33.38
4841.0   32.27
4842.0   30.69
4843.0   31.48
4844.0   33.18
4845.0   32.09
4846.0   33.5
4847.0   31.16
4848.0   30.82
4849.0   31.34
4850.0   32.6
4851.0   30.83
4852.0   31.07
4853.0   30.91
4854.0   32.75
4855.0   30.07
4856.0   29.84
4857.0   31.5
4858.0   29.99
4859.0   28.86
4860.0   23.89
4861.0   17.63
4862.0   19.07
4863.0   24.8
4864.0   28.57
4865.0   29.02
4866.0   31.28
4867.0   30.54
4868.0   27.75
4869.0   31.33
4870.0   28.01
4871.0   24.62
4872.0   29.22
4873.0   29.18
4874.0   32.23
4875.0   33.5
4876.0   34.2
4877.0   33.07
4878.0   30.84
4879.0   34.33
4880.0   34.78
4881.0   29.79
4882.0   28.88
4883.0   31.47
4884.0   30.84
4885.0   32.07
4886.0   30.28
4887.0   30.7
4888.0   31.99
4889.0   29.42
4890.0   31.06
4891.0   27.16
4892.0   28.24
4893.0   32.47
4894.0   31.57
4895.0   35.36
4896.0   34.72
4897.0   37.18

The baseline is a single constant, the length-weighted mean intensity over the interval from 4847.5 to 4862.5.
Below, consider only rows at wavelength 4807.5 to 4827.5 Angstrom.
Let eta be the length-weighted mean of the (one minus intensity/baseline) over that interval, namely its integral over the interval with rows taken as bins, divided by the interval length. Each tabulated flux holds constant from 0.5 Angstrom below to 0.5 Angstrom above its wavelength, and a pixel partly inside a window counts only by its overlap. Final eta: -0.128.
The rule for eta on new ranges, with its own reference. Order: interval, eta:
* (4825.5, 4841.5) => -0.145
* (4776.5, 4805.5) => -0.127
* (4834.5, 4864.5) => -0.053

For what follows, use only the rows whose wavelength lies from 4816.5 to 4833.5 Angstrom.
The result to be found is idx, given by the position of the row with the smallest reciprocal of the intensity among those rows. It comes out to 4833.0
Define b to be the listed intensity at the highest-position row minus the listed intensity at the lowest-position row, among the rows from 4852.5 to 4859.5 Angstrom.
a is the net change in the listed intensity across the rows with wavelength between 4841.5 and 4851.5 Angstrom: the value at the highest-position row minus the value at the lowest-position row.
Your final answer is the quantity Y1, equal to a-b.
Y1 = 2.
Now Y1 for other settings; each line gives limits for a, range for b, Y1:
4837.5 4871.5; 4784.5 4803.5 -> -10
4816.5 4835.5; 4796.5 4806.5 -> 1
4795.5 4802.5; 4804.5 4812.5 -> -3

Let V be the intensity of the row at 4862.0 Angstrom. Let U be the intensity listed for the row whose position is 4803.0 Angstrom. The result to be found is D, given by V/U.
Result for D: 0.55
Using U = 34.59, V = 19.07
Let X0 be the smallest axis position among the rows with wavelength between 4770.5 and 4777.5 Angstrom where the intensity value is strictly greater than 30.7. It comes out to 4772.0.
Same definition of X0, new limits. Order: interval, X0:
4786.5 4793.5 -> 4788.0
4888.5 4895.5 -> 4890.0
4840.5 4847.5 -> 4841.0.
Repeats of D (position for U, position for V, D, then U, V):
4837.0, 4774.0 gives 0.89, 36.39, 32.29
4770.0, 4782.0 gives 1.06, 33.1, 34.94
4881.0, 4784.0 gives 1.03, 29.79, 30.83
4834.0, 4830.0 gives 0.99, 32.77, 32.28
